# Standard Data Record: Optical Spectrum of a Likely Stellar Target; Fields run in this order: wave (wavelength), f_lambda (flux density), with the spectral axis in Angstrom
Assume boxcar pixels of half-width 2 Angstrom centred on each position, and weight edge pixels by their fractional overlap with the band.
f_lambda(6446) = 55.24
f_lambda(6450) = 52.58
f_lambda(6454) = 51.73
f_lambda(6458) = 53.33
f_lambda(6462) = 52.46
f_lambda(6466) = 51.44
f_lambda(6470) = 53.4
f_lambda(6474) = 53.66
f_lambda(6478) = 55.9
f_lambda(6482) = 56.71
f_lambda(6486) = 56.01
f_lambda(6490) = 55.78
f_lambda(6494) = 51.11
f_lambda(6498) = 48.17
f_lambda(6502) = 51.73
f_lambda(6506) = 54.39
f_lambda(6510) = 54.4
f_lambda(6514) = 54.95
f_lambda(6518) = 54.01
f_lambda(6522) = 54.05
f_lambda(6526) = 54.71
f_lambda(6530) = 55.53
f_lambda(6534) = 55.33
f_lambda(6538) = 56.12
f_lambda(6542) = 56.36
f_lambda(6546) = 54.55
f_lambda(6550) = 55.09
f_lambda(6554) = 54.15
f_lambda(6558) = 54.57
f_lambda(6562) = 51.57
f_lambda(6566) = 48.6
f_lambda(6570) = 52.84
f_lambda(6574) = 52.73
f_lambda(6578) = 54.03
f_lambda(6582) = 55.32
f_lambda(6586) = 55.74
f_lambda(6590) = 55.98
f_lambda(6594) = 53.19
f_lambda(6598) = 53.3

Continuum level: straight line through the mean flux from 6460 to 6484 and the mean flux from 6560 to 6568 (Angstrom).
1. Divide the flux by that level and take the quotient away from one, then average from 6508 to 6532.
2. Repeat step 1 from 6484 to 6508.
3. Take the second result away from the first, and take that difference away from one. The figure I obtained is 1.05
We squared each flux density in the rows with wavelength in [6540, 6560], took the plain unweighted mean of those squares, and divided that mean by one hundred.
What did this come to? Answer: 30.2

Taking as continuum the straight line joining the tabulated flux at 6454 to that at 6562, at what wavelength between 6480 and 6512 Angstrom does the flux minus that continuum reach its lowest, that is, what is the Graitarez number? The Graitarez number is 6498 Angstrom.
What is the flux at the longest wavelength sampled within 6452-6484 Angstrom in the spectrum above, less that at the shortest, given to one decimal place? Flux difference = 5.0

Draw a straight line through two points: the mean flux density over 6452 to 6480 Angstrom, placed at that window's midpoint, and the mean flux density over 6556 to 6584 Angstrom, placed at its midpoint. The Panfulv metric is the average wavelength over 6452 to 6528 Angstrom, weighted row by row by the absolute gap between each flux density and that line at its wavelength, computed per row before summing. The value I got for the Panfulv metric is 6492.4 Angstrom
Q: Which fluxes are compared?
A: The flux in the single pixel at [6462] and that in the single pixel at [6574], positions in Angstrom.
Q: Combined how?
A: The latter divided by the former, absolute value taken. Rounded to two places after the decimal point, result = 1.01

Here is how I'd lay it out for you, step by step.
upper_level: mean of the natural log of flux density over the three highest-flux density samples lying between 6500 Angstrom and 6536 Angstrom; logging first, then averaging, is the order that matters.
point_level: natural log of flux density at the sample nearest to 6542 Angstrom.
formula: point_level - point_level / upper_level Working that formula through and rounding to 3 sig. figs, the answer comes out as 3.03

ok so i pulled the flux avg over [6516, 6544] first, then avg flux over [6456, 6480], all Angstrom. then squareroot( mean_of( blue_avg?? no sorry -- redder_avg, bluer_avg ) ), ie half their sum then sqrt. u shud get 7.37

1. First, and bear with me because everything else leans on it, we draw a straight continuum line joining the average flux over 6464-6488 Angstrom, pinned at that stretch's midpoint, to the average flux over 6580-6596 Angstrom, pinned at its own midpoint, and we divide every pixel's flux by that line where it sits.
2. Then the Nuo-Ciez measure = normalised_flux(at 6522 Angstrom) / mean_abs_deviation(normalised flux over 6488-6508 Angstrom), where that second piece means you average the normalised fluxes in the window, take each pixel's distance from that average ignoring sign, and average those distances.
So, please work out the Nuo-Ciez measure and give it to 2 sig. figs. 24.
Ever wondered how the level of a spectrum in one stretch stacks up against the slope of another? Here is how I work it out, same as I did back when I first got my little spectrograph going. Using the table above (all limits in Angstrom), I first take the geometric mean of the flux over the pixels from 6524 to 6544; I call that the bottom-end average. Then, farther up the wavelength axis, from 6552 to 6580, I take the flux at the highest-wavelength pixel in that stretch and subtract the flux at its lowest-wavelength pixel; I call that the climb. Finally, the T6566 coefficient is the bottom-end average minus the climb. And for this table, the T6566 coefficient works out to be 56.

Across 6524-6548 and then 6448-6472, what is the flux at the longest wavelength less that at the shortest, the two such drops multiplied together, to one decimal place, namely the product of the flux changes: -0.1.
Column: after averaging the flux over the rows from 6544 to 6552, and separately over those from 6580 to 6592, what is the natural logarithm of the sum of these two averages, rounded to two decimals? 4.71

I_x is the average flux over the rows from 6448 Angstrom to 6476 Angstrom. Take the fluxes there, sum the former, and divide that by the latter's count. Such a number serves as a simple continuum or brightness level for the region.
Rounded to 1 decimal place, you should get 52.7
